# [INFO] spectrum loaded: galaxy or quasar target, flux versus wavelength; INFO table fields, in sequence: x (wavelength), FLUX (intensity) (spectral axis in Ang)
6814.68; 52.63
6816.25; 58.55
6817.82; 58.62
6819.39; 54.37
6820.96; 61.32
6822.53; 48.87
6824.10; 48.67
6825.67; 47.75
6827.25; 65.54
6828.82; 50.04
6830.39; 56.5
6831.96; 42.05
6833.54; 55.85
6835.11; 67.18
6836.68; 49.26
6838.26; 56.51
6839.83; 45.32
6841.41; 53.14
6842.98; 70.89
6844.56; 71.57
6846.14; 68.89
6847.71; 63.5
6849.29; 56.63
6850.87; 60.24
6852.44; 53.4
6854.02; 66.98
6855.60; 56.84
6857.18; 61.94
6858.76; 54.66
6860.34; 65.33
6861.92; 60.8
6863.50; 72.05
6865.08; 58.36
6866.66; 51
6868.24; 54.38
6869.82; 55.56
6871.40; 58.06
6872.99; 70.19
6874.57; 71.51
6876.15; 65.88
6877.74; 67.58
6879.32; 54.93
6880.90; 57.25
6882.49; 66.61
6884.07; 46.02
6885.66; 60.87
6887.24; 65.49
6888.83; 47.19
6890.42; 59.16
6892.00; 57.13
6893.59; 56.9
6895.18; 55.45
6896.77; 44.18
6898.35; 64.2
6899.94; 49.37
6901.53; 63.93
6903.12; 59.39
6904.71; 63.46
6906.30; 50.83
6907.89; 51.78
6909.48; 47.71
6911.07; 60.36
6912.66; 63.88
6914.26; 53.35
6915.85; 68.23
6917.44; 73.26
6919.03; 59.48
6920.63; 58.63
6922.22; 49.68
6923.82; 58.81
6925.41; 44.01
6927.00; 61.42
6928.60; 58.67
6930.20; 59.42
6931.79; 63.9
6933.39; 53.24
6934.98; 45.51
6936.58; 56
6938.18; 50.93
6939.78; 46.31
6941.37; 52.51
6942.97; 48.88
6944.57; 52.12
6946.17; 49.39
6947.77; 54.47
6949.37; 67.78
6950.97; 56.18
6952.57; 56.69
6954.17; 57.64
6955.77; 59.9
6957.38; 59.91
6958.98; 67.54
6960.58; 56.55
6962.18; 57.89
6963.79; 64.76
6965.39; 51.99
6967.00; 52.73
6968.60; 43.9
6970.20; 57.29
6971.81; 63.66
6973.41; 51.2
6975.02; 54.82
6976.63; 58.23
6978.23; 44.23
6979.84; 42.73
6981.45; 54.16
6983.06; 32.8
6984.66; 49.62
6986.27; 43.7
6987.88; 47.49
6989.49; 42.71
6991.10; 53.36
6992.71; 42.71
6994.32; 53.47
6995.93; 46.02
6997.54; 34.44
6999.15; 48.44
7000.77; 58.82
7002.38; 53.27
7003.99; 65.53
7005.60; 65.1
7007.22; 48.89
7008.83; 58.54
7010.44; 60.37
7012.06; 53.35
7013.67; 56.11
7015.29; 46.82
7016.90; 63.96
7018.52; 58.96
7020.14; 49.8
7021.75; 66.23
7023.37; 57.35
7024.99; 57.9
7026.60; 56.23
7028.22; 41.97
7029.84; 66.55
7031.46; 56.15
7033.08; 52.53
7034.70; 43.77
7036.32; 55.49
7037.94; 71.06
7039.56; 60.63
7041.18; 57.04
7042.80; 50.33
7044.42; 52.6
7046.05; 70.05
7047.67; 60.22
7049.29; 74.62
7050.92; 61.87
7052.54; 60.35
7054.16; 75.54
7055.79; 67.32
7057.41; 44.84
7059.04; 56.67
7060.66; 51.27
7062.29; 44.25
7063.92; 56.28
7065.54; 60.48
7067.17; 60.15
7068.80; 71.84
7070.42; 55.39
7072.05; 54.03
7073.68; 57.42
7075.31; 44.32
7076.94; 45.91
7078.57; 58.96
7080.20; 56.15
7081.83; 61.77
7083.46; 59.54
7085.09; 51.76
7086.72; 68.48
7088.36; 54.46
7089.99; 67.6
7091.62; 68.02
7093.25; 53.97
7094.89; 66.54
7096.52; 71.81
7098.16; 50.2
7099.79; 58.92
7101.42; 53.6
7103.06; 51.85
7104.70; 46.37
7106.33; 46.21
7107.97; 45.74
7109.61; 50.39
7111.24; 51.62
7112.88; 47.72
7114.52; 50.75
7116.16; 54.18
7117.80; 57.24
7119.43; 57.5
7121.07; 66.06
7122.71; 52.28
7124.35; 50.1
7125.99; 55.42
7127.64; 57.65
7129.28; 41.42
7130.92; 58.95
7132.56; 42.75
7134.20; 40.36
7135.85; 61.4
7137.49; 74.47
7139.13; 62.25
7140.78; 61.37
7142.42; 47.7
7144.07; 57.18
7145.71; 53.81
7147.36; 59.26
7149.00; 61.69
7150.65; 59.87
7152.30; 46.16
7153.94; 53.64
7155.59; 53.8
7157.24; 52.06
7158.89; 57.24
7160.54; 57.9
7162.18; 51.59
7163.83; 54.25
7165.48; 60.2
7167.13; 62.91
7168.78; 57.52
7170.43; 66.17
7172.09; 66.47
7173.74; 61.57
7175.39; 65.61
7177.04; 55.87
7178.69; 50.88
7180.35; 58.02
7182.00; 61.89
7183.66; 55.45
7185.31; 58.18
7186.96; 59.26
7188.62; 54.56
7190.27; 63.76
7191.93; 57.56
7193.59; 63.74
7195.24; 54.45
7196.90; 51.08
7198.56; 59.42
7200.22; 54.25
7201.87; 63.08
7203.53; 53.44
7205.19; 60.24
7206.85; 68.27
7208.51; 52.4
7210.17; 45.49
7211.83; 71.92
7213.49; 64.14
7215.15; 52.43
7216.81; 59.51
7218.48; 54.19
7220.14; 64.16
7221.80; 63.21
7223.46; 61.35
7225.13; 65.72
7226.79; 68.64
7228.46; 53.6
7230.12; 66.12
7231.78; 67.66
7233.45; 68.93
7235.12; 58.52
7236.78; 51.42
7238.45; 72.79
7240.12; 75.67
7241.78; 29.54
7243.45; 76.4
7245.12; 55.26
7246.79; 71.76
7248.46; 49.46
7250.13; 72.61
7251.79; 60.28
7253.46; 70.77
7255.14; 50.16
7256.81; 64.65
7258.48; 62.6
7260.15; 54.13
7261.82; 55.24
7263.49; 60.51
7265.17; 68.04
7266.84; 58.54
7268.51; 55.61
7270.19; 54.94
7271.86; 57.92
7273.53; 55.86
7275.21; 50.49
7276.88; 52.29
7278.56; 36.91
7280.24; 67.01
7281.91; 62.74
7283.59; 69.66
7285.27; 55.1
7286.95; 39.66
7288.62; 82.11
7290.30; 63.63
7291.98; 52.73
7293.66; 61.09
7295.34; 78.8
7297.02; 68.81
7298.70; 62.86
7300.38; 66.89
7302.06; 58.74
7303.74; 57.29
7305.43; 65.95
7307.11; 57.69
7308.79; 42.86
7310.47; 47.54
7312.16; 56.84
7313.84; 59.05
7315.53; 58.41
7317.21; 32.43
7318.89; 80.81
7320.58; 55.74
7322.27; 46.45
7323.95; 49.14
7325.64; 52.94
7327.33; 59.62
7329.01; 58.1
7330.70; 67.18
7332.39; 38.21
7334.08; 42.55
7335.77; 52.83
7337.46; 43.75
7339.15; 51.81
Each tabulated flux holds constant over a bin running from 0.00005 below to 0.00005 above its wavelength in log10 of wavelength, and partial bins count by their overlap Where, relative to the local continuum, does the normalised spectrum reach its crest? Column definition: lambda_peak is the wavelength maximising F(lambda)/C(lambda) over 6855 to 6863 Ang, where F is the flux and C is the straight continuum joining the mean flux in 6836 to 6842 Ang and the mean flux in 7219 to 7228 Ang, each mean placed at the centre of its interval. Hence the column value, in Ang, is 6860.34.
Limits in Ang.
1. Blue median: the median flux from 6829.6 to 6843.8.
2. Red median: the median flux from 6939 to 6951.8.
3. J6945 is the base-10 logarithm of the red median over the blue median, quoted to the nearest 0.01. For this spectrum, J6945 -0.03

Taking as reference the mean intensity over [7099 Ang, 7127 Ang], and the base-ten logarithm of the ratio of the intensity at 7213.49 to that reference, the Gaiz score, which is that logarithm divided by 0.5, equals 0.17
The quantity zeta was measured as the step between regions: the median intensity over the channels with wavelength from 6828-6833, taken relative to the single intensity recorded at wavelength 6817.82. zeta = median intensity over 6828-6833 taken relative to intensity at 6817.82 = -8.6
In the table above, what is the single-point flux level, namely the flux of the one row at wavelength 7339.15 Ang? 51.81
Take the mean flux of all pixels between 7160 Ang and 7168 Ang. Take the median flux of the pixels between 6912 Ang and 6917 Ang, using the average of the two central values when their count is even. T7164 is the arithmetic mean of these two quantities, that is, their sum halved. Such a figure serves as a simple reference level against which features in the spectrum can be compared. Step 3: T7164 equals 61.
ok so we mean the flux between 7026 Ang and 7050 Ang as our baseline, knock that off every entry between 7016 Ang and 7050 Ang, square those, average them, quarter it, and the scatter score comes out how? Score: 17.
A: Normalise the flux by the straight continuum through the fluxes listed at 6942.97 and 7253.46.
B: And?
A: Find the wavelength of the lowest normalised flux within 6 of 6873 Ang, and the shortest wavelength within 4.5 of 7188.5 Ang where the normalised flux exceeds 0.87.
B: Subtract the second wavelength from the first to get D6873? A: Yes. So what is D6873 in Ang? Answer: -317.1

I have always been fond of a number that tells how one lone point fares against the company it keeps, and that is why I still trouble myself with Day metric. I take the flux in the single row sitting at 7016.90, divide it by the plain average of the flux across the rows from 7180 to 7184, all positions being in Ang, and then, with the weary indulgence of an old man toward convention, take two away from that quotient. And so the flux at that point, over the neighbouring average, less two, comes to -0.91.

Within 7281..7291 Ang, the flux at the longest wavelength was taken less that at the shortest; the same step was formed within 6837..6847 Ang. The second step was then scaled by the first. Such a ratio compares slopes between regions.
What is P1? 13.9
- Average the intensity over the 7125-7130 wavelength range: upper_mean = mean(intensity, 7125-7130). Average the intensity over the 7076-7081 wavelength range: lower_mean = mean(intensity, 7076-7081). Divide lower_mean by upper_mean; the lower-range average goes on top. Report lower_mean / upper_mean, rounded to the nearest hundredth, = 1.04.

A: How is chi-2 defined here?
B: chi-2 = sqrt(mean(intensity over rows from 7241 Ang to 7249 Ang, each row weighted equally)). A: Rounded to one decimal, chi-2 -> 7.5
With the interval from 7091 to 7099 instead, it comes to 7.9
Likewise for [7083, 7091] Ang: 7.8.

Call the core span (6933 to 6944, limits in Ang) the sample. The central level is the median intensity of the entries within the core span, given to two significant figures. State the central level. 51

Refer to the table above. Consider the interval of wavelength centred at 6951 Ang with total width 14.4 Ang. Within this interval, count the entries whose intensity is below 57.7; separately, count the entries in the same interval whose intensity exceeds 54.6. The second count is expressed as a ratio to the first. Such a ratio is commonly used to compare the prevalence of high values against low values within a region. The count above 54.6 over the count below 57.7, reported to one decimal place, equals 1.0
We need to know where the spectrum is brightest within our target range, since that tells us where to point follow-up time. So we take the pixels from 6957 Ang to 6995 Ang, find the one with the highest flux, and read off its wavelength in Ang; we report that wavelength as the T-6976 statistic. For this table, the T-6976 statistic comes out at 6958.98 Ang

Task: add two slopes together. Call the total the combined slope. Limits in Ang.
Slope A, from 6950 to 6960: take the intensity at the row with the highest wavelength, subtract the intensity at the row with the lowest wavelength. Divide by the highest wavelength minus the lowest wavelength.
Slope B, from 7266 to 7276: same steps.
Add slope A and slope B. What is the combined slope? 0.5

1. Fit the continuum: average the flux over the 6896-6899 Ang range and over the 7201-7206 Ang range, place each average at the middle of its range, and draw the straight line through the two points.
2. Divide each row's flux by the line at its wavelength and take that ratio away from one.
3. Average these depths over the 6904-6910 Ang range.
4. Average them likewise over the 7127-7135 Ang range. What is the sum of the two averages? 0.18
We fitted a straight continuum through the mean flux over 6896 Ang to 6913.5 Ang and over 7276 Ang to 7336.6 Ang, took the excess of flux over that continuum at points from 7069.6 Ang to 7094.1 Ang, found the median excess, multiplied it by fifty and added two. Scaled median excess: -26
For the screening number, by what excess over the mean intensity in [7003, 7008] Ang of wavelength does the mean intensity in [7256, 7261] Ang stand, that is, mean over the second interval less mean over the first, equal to 1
